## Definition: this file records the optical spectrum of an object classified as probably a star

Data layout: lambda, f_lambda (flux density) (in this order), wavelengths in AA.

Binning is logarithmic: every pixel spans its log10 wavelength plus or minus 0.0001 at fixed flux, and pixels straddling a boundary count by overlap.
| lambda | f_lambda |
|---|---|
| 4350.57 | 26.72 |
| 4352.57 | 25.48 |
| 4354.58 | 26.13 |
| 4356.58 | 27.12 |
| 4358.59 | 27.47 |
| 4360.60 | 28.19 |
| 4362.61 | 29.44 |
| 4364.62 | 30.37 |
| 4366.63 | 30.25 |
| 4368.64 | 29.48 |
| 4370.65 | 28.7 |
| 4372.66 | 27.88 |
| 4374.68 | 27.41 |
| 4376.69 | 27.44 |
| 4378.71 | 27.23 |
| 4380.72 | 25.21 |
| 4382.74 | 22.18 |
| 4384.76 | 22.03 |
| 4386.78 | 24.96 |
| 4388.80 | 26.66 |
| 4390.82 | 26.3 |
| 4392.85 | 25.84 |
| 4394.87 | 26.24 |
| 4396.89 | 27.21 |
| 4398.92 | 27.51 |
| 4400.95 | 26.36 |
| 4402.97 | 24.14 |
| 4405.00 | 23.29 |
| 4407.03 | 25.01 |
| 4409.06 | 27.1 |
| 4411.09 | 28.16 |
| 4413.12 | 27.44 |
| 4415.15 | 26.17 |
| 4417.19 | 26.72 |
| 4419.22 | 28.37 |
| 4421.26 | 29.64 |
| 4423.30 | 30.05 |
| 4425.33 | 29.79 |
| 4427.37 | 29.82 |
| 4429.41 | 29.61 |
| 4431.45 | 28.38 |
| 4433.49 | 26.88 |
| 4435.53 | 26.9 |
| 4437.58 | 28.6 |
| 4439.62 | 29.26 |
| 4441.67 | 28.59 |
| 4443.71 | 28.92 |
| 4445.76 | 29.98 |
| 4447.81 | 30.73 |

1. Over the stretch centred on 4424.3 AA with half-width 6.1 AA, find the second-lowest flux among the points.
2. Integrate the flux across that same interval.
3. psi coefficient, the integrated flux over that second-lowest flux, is 12.2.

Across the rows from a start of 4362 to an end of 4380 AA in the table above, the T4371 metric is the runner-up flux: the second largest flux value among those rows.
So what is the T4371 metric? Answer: 30.25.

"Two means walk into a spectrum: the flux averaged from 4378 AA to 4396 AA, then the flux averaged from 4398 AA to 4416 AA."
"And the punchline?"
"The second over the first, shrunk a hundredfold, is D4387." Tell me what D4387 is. 0.0104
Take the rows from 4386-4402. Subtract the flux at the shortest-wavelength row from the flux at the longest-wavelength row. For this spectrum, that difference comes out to 1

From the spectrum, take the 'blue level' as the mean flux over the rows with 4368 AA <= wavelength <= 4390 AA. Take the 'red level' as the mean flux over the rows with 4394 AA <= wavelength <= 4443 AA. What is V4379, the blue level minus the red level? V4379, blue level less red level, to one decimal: -1.3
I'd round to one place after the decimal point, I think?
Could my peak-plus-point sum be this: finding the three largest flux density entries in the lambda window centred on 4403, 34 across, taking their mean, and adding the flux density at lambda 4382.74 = 50.2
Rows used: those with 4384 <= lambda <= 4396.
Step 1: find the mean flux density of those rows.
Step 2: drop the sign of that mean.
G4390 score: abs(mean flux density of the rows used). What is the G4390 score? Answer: 25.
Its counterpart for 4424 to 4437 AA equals 29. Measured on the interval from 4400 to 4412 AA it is 26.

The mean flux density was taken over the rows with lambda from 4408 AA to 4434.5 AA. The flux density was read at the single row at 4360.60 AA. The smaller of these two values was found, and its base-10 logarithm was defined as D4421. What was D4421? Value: 1.45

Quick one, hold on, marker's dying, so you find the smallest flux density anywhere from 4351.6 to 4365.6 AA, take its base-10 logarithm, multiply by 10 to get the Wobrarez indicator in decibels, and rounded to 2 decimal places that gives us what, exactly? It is 14.06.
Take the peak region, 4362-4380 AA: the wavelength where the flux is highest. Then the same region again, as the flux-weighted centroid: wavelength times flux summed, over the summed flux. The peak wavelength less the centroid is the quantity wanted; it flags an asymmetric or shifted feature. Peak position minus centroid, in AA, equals -5.8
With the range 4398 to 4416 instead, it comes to 4.0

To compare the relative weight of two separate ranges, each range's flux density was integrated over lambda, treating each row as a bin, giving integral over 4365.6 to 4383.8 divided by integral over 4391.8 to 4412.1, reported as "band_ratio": 0.94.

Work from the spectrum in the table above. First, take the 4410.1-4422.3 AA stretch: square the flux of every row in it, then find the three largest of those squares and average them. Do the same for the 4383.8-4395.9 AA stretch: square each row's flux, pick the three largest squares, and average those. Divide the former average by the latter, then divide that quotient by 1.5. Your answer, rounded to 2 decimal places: 0.79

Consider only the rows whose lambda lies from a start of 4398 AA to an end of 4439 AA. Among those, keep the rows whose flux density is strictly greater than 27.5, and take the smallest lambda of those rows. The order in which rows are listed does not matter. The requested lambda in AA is 4398.92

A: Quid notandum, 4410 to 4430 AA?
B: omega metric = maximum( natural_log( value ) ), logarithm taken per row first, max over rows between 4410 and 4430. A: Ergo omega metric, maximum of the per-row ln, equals 3.40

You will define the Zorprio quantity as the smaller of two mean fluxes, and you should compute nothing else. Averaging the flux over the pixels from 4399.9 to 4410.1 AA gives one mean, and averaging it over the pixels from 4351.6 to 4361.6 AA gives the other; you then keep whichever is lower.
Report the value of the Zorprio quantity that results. 25.2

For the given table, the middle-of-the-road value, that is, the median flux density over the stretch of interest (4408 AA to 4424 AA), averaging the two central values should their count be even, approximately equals 27.8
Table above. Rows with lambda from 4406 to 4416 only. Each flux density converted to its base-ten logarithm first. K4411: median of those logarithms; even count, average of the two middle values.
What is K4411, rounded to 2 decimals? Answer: 1.43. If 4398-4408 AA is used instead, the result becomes 1.40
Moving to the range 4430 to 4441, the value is 1.45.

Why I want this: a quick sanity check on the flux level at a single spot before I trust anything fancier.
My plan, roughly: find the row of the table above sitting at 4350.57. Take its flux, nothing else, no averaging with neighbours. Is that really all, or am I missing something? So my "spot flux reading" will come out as 26.72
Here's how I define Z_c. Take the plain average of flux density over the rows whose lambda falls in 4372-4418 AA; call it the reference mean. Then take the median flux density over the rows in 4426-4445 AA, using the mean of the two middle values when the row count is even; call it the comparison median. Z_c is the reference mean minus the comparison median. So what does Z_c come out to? -2.6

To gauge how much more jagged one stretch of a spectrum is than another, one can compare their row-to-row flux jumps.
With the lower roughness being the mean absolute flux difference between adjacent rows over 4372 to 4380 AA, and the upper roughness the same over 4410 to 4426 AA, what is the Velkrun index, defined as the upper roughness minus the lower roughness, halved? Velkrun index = 0.32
